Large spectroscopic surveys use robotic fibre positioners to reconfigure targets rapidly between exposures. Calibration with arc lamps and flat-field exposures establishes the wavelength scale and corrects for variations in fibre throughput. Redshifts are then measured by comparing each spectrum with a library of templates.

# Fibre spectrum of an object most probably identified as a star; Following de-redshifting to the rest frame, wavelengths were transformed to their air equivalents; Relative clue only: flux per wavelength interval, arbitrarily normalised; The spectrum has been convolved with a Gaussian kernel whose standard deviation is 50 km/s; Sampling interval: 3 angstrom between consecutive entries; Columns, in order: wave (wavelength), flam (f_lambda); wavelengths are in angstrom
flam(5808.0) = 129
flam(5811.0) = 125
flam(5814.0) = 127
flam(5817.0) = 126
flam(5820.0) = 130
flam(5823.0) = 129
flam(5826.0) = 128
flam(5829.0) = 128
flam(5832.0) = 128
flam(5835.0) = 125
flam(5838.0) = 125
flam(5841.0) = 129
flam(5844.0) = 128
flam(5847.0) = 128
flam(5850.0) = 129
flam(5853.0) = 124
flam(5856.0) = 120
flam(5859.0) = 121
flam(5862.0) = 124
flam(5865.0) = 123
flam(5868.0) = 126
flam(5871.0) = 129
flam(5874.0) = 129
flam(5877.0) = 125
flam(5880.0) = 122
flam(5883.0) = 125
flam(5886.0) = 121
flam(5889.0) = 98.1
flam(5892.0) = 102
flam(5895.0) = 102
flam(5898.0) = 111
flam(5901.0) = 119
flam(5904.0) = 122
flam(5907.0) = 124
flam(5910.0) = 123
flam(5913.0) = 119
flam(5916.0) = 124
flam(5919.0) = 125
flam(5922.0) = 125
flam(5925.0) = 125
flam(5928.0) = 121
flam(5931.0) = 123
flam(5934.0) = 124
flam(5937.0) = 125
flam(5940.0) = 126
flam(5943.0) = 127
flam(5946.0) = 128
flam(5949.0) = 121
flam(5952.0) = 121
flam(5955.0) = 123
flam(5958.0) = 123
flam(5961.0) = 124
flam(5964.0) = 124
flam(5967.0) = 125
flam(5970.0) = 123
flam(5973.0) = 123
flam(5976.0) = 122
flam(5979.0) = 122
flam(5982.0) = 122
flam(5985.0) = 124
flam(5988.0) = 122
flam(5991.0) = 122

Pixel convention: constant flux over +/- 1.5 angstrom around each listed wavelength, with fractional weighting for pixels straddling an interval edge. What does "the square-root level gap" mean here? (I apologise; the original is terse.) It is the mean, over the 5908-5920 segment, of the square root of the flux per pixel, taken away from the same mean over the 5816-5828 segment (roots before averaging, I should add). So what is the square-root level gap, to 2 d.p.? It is 0.25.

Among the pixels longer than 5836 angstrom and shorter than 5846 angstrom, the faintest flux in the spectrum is 125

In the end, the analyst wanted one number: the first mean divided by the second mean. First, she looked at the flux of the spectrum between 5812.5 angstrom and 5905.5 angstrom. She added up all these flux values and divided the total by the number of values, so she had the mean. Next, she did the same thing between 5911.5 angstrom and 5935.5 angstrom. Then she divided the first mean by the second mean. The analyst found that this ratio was 1.00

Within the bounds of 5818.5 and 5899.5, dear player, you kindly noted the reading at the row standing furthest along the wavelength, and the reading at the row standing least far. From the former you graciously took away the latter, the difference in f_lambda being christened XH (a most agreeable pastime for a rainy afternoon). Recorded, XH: -19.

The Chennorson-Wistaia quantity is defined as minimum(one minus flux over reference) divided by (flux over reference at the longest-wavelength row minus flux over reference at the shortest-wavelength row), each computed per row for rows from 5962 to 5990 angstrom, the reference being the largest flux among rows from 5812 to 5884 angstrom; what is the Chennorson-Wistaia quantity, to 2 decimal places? -2.50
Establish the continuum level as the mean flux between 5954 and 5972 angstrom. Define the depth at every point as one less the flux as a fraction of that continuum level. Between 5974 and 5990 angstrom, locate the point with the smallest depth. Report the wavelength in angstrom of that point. 5985.0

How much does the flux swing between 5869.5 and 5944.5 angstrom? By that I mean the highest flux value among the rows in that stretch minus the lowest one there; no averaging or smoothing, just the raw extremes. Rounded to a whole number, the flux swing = 31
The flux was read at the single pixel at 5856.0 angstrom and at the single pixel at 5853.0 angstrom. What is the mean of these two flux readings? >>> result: 122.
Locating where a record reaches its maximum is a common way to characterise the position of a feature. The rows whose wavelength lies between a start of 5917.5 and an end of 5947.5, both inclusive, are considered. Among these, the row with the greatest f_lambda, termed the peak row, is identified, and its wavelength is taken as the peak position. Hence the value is 5946.0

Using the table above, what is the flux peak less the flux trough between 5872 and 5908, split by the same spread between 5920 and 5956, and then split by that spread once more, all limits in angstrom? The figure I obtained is 0.63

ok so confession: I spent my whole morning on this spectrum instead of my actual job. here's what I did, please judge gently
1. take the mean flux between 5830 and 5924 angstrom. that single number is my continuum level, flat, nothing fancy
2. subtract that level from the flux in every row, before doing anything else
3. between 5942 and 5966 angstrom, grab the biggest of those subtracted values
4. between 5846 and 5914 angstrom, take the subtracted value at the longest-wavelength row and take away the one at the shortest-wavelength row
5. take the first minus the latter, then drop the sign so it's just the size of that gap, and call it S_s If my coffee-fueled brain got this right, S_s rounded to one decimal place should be 15.2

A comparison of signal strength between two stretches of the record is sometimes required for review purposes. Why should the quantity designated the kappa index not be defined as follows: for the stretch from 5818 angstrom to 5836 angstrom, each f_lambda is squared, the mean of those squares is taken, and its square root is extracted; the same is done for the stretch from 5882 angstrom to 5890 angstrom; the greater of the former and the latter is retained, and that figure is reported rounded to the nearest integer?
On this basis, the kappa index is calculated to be 128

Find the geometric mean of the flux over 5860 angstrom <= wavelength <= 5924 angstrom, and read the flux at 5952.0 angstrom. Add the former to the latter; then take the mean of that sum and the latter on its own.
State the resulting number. 181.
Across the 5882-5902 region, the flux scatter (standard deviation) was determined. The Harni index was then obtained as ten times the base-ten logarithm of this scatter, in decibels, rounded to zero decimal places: 10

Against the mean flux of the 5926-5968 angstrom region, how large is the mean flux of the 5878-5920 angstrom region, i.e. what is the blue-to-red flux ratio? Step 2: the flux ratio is 0.94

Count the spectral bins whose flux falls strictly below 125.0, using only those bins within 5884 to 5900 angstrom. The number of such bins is 5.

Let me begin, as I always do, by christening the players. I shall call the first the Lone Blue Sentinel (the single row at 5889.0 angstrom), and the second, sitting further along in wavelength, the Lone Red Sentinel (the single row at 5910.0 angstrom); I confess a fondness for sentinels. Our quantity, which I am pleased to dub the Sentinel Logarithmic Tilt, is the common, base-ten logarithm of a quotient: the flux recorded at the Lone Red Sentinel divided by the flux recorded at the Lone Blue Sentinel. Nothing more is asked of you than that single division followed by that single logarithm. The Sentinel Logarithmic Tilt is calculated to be 0.098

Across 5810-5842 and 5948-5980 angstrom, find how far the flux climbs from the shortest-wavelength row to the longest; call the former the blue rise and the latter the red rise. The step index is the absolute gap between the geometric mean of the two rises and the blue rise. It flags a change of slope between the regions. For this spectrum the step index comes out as 2.0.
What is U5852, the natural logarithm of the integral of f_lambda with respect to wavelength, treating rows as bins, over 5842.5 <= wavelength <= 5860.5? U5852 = 7.72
